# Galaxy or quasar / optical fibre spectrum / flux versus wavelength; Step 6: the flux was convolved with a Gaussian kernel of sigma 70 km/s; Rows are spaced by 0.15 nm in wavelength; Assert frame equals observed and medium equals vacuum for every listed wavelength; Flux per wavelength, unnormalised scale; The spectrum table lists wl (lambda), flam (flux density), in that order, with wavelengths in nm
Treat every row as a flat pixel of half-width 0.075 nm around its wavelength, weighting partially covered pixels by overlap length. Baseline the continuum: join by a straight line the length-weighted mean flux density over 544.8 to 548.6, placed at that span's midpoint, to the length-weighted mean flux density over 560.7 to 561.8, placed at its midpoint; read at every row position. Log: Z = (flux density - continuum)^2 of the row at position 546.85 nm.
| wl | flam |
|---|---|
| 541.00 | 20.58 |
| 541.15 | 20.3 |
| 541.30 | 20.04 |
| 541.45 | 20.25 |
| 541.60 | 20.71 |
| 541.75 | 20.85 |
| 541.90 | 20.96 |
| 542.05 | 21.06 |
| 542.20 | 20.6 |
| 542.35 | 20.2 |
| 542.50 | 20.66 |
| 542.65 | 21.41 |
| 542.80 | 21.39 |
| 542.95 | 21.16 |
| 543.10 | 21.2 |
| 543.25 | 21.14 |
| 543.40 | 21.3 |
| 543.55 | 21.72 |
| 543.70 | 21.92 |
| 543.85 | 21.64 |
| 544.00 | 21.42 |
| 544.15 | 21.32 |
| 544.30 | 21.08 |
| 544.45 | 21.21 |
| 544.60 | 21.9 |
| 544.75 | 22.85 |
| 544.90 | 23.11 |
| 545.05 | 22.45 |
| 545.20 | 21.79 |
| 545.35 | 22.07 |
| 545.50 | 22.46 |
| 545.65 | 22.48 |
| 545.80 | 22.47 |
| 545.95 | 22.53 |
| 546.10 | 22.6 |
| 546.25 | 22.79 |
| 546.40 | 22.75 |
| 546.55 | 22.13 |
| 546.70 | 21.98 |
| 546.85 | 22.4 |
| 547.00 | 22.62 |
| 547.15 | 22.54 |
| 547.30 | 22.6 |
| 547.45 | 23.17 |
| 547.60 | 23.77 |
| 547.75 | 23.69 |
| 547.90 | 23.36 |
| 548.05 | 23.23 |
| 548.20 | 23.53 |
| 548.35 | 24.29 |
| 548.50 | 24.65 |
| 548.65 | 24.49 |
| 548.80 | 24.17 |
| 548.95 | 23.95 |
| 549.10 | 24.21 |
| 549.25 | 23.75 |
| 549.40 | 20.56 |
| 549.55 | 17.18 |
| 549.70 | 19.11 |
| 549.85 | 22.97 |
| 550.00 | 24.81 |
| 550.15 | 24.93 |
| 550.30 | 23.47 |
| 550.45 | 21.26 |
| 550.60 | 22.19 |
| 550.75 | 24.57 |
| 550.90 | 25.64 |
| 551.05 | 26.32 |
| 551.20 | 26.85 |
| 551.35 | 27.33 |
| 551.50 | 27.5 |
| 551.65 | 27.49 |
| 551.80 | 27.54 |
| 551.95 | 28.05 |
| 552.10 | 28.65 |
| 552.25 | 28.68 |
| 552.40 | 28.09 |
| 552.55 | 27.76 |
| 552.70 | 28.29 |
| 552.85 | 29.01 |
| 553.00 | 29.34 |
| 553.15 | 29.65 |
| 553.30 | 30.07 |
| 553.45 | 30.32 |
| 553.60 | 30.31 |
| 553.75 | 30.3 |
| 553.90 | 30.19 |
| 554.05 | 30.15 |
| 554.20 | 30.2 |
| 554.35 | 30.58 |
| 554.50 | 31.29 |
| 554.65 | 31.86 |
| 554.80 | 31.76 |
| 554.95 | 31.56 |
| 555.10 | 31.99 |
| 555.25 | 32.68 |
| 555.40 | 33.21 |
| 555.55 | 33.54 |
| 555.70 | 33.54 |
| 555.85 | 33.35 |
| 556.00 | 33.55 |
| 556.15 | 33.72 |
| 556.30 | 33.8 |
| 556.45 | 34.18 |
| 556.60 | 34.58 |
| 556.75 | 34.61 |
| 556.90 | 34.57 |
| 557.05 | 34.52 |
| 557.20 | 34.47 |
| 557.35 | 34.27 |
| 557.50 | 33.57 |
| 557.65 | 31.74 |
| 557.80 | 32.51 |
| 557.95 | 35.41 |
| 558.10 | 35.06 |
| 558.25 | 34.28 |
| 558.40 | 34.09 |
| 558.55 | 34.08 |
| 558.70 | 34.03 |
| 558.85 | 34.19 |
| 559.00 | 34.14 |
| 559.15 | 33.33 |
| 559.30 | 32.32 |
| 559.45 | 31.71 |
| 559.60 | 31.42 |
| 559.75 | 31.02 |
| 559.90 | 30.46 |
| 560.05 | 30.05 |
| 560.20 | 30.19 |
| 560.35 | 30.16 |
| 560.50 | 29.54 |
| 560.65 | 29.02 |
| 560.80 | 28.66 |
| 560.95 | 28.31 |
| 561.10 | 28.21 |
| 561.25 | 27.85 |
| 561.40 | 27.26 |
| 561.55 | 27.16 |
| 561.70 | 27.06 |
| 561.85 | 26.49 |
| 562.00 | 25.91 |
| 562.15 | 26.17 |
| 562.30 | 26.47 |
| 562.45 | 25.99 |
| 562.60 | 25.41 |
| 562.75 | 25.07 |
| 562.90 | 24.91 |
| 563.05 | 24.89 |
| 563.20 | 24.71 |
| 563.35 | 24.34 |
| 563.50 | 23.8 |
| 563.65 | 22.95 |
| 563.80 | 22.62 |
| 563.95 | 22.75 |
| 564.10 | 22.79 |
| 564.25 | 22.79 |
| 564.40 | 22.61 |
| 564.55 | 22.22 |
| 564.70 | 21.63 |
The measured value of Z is 0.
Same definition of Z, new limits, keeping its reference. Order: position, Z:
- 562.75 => 10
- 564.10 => 36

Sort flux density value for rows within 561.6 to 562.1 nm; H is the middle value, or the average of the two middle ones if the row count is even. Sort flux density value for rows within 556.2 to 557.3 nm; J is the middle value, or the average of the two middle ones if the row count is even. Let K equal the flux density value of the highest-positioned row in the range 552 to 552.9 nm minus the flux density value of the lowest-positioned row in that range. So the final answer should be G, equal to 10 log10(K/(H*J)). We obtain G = -34.0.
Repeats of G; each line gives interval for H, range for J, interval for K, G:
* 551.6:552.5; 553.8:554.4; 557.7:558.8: -27.5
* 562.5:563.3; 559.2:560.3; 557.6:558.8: -25.3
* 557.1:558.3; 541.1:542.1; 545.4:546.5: -33.9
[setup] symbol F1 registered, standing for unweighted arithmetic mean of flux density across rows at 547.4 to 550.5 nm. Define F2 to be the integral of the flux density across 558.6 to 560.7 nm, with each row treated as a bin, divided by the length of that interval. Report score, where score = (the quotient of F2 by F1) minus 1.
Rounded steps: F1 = 23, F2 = 32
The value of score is 0.37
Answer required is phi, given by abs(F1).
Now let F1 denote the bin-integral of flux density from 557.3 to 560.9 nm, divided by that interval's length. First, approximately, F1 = 32.3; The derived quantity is 32.3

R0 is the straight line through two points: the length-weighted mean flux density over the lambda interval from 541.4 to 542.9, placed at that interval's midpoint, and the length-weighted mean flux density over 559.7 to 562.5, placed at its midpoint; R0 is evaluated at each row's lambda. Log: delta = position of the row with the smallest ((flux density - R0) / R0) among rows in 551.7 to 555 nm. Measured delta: 552.55 nm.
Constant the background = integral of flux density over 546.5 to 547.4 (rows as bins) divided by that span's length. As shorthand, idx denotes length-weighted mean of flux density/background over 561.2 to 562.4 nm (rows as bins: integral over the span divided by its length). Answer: 1.19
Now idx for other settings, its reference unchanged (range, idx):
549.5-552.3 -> 1.12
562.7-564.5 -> 1.06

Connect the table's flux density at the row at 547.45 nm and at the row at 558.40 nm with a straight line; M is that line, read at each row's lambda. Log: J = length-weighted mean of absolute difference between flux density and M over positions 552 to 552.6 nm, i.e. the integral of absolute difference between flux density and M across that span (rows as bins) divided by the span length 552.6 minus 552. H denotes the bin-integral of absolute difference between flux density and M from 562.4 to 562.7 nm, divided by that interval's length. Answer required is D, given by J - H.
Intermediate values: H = 12.6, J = 0.5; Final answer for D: -12.1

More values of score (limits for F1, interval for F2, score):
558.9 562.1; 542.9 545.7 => -0.26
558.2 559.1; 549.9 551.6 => -0.27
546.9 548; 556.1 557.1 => 0.48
